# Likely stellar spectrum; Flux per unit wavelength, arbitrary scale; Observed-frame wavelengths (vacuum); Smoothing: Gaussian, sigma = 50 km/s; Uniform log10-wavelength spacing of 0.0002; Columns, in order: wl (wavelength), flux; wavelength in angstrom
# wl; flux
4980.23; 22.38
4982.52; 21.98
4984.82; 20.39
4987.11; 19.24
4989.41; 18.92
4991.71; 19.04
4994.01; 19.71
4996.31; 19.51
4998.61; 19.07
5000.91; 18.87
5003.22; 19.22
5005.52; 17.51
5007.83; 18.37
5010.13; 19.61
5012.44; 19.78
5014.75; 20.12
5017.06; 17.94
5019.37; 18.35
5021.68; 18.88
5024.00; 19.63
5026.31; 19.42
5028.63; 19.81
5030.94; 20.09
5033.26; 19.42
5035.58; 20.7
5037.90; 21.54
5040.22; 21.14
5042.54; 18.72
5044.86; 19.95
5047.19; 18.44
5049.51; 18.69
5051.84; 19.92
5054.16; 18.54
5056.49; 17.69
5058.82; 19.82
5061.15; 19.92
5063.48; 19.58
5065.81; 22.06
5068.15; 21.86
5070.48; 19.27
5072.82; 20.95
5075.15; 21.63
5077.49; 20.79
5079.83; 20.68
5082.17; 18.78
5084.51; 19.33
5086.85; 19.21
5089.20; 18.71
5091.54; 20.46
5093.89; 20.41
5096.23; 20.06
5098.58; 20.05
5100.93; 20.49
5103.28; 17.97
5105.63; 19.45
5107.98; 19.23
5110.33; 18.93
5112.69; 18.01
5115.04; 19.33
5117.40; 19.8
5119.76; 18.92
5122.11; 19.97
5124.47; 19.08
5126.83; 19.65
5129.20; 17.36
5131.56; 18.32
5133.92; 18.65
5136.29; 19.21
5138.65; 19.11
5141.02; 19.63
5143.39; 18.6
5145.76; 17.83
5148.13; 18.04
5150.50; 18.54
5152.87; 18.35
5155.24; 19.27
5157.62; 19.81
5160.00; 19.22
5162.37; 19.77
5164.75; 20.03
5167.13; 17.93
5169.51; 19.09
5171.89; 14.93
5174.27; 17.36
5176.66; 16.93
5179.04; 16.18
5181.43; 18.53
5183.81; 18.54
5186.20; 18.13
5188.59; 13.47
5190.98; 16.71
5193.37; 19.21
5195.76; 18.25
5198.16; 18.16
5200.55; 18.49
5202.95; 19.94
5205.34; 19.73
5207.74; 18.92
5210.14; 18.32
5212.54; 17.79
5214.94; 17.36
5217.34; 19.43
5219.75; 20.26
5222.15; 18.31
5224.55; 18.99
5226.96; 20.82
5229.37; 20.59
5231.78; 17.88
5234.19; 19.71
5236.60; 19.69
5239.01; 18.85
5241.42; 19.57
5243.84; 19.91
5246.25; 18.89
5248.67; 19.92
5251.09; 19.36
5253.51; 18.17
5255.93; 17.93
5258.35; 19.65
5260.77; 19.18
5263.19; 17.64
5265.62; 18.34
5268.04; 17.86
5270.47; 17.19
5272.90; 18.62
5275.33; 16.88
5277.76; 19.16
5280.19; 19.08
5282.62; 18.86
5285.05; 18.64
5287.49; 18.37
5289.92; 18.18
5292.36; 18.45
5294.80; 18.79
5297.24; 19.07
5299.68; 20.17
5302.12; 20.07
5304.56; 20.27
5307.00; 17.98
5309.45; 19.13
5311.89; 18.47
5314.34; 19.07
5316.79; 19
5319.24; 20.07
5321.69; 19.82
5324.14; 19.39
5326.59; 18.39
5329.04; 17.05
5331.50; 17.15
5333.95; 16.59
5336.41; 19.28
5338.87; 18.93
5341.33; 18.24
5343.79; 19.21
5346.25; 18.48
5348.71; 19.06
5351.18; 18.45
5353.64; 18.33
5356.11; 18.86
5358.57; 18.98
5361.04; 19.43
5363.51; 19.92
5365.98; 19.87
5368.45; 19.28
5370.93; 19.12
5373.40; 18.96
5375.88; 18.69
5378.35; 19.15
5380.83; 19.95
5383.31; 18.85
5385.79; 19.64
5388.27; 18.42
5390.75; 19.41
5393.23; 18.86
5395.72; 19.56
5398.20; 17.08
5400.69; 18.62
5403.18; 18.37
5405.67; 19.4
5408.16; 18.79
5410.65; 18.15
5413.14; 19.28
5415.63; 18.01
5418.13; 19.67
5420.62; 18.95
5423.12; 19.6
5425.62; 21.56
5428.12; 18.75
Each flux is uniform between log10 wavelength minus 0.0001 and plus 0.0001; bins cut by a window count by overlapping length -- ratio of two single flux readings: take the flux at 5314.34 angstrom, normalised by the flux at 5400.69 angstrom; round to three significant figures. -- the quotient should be 1.02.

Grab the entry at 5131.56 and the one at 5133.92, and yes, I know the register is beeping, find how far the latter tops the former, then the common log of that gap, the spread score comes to -0.48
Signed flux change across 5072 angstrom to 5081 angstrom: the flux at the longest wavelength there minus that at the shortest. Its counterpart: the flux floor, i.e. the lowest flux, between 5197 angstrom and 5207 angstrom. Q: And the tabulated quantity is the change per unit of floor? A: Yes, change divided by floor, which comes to -0.01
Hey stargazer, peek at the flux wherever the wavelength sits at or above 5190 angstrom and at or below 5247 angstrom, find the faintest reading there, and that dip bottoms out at 16.71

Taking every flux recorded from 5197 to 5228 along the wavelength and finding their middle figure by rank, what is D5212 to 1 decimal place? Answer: 18.9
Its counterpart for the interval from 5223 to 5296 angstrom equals 18.9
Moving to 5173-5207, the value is 18.2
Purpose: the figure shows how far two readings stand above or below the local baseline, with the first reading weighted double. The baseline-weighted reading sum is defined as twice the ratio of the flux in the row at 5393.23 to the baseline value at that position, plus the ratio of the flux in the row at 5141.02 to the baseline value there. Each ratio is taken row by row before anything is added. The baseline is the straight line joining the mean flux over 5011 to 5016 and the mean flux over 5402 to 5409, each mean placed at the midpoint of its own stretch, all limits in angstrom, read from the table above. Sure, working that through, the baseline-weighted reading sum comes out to 3.00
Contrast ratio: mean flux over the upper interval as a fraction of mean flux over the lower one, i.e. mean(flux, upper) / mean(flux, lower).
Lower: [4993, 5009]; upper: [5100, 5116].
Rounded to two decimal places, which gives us 1.01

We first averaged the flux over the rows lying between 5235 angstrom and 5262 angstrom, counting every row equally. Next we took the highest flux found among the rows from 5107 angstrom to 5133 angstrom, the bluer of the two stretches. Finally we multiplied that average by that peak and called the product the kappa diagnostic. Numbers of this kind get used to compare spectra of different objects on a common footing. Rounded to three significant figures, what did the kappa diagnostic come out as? 383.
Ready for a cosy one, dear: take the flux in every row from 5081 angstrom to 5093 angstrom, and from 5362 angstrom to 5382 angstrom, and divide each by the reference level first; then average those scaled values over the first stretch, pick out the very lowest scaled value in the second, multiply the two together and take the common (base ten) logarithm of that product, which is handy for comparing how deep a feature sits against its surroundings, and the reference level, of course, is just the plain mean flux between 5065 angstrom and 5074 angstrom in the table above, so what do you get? -0.09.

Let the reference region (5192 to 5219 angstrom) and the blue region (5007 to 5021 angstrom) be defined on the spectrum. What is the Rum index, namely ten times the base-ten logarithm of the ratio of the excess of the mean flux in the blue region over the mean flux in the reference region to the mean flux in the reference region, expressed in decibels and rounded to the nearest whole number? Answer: -17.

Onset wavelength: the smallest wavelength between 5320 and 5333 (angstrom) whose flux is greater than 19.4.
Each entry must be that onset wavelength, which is 5321.69 angstrom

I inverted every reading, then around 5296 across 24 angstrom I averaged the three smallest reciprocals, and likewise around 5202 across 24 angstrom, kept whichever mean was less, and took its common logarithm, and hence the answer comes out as -1.30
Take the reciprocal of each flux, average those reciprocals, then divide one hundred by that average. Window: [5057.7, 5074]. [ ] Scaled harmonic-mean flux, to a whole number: 2044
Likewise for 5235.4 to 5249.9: 1946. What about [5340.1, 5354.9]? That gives 1862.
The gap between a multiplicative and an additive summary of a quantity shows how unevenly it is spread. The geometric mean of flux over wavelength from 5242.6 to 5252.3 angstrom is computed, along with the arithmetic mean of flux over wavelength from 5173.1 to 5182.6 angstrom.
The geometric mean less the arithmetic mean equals 2.3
